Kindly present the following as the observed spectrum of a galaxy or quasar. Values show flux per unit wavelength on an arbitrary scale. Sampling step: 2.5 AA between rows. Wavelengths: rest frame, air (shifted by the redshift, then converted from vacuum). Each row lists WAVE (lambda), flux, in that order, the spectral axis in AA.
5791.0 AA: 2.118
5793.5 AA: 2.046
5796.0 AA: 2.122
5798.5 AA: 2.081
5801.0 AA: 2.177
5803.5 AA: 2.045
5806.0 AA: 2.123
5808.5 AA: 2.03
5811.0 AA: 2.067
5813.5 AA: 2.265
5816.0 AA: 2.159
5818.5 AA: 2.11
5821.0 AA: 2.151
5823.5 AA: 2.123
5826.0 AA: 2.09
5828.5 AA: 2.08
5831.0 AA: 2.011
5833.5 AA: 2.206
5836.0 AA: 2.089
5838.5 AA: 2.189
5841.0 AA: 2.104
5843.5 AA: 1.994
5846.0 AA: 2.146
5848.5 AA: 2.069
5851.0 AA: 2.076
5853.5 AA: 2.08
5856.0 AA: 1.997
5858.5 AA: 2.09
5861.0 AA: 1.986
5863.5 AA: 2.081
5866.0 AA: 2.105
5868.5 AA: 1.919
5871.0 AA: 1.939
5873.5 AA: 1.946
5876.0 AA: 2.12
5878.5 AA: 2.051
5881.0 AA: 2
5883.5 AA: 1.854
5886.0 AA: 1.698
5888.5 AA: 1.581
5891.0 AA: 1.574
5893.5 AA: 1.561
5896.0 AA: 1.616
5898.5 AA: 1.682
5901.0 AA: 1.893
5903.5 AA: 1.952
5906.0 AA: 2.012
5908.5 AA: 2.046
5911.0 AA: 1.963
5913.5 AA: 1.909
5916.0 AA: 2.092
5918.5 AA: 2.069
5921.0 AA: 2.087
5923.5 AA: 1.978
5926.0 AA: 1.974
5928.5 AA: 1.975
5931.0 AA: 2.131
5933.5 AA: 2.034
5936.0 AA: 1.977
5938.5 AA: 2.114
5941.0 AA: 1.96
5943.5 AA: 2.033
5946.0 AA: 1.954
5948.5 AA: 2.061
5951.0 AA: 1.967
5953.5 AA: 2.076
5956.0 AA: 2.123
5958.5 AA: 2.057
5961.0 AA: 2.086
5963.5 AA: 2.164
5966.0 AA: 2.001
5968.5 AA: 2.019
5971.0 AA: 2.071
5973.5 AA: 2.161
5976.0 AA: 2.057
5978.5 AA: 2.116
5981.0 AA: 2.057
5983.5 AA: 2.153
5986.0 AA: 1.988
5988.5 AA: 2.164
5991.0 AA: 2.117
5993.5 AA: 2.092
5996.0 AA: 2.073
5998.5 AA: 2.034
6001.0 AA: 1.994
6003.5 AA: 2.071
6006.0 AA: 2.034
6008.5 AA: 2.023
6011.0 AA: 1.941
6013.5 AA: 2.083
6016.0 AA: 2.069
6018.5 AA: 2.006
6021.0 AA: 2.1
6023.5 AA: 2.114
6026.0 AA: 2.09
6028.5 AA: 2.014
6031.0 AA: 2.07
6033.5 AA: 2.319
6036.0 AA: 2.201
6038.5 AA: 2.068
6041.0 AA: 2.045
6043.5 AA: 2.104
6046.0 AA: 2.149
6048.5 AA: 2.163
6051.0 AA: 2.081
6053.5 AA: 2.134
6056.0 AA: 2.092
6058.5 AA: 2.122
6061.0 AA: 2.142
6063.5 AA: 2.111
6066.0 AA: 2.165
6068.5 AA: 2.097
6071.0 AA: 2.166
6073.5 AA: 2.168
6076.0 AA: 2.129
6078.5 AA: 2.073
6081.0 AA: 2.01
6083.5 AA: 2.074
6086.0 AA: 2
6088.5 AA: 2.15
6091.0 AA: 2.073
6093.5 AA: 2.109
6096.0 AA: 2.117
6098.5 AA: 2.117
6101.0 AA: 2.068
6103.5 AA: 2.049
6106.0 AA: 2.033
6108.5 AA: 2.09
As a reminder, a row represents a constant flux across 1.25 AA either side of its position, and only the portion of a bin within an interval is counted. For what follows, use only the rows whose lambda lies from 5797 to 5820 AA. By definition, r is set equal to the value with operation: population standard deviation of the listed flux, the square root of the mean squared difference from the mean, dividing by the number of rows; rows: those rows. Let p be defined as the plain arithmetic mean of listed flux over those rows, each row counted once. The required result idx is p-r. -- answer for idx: 2.05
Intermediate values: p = 2.12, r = 0.070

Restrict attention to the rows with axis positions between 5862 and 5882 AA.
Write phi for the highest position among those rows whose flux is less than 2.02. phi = 5881.0 AA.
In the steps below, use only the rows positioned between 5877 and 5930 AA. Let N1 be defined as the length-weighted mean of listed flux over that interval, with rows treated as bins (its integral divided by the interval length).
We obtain 1.89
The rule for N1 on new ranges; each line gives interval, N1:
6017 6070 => 2.11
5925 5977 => 2.05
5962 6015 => 2.07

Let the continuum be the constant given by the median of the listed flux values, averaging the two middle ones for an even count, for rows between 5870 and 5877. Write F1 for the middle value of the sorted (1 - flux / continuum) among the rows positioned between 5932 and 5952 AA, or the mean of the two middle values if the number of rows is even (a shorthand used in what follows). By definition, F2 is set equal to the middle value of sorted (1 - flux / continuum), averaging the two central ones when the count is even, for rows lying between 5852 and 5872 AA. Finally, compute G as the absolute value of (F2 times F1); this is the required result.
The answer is 0.001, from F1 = -0.030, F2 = -0.05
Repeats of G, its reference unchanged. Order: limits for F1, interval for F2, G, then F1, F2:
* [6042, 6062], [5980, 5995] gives 0.008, -0.094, -0.08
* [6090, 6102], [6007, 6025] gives 0.005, -0.084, -0.06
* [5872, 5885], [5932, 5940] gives 0.001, -0.028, -0.05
